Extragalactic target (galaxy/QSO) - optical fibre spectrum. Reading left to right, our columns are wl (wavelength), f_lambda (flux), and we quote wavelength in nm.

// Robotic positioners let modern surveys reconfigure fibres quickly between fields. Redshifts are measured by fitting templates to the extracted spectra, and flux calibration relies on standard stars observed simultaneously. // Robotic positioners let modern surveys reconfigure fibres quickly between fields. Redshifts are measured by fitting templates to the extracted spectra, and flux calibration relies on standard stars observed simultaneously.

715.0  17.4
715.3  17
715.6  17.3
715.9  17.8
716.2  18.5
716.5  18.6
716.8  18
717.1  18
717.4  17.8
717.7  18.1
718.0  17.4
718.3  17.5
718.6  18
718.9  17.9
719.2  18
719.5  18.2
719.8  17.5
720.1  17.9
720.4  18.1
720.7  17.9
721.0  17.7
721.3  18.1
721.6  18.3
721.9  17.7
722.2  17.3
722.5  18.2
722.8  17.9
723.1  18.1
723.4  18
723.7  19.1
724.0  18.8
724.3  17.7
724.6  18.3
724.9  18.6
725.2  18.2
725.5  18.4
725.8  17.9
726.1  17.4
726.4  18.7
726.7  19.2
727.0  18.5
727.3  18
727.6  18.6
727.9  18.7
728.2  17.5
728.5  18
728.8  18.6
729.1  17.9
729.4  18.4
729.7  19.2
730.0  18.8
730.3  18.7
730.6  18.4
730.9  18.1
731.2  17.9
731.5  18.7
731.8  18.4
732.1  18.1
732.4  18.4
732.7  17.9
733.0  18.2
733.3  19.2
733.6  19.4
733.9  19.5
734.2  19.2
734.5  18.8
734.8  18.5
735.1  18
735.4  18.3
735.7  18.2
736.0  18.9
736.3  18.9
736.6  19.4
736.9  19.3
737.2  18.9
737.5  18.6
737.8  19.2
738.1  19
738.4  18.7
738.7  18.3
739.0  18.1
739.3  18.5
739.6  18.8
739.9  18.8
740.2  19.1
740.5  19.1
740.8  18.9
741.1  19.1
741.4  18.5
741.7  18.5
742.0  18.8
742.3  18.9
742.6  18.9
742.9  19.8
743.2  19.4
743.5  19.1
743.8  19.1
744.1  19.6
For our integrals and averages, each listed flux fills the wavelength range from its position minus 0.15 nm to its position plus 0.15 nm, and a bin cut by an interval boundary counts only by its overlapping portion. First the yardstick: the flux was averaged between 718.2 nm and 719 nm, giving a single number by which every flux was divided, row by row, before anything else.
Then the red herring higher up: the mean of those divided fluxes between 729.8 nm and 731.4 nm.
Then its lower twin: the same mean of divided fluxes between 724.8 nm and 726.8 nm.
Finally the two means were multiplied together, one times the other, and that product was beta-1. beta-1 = 1.06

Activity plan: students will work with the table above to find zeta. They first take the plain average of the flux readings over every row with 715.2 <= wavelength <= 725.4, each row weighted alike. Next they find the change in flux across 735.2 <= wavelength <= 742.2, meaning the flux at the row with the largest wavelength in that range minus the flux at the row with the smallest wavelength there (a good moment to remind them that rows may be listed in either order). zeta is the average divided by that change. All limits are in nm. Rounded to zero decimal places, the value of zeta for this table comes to 36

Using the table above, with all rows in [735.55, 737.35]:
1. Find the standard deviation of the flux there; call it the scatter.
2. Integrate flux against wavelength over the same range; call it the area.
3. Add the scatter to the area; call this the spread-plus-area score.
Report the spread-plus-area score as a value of 34.5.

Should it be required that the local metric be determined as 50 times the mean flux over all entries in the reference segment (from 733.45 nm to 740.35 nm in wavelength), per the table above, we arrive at 940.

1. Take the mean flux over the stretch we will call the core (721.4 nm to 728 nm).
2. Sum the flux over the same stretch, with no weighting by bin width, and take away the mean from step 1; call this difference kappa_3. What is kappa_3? 383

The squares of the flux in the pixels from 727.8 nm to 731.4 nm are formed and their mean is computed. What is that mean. 337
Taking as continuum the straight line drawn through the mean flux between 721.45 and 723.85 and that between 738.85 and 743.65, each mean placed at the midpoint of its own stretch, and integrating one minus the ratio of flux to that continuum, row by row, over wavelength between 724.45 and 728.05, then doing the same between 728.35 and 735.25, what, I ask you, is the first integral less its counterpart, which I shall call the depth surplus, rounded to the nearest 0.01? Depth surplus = -0.01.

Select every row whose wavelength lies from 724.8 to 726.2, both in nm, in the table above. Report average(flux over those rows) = 18.1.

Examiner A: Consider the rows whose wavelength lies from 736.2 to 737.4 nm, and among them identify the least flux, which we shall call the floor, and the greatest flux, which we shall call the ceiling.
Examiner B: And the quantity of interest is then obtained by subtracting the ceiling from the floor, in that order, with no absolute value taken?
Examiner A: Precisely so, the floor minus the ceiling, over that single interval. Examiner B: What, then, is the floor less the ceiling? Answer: -0.5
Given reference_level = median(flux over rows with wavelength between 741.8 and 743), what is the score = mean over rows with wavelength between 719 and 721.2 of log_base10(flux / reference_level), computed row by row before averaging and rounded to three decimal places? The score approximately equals -0.024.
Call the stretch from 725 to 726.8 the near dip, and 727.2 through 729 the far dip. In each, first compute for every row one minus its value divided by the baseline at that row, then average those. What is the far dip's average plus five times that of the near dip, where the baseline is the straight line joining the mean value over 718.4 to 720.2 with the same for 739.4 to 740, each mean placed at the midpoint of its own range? -0.02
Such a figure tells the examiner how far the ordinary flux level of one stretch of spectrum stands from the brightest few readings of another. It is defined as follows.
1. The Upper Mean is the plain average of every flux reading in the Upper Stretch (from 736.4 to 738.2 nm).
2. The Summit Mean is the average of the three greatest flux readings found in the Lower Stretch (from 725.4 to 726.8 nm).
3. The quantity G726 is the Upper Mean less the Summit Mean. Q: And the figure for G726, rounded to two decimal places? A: 0.30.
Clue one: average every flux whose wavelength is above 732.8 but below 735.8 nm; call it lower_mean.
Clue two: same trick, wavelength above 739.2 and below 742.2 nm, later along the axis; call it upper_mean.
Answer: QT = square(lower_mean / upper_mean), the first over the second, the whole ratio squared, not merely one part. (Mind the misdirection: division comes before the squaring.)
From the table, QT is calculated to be 0.99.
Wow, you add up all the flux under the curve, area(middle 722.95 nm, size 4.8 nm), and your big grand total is 87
